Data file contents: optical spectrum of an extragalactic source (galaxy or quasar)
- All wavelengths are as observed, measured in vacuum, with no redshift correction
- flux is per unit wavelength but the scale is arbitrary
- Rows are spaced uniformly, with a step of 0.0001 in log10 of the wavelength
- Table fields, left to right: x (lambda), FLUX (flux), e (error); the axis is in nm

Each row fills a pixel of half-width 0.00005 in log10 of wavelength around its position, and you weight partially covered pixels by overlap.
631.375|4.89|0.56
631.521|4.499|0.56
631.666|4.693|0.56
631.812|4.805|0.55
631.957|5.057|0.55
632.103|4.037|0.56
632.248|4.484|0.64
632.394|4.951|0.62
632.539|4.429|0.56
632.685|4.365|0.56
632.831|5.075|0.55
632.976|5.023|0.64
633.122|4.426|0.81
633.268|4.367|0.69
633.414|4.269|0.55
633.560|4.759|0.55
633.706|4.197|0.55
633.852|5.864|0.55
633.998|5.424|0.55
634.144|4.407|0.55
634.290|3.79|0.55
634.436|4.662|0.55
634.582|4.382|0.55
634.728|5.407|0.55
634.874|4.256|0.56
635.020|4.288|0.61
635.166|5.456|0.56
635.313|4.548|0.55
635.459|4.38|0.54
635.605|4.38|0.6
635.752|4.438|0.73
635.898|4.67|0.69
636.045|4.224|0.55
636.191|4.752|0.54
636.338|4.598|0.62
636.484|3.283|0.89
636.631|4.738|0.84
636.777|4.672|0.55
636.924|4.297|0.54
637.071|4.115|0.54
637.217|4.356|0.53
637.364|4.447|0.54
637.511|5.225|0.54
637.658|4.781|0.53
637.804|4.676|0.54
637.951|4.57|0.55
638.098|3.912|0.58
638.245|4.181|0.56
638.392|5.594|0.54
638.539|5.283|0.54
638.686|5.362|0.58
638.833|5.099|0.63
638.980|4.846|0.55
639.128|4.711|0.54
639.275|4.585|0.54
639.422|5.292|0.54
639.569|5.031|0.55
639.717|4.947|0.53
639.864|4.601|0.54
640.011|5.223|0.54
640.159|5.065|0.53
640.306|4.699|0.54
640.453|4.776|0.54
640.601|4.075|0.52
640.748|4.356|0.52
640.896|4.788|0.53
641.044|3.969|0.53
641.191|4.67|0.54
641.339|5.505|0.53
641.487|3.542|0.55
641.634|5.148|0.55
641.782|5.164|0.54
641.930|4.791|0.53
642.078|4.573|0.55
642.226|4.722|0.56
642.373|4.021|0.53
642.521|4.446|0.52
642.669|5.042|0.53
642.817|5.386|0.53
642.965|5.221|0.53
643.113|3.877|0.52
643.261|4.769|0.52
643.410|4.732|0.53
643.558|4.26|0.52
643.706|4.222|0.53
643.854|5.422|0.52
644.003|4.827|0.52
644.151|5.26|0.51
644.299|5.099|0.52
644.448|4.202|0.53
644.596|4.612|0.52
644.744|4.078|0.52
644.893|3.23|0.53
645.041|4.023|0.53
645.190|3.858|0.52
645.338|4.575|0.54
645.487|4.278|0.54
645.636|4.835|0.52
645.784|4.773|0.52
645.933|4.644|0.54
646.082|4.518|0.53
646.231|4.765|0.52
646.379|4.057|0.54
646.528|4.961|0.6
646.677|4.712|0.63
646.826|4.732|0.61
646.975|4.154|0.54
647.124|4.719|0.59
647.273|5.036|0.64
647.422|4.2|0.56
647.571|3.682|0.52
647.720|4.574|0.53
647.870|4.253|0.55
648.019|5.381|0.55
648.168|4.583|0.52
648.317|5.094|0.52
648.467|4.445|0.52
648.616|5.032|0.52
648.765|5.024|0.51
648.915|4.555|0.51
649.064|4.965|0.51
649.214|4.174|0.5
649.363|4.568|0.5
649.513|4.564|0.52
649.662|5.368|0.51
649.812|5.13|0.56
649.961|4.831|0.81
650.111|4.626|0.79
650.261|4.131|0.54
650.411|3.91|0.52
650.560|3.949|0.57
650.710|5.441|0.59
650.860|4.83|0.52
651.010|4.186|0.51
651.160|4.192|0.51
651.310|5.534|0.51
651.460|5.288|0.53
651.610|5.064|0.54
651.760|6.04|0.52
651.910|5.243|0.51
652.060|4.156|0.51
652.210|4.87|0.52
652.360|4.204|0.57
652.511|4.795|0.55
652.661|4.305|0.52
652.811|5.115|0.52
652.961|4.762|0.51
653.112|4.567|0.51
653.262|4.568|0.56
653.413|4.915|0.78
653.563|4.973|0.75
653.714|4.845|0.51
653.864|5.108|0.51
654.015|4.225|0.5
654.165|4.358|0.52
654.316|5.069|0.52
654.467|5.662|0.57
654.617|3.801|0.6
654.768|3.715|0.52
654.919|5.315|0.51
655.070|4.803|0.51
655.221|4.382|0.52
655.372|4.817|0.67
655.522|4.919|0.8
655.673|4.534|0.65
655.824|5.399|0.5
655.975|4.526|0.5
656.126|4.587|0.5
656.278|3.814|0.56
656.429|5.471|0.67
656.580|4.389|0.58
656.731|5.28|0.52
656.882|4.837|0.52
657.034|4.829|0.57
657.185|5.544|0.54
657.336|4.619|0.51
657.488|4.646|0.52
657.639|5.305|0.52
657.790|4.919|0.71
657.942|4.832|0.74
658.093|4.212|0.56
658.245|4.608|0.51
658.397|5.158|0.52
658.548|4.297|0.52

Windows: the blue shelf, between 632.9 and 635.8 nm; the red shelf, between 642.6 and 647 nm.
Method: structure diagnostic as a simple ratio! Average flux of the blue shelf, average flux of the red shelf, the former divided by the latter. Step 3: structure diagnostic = 1.01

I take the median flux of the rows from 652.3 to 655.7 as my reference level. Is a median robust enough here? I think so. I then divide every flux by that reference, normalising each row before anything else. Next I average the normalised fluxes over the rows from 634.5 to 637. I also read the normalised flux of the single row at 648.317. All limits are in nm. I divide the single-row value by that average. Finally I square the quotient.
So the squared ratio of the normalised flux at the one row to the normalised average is 1.27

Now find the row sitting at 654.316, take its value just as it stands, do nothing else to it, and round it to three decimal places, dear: 5.069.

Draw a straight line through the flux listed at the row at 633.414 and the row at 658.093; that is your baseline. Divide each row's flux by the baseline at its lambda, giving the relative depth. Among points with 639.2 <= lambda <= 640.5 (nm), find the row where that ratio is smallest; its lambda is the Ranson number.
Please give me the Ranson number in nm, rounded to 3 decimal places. 639.275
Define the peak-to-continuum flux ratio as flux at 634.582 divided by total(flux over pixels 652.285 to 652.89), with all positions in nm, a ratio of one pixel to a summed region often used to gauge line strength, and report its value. 0.24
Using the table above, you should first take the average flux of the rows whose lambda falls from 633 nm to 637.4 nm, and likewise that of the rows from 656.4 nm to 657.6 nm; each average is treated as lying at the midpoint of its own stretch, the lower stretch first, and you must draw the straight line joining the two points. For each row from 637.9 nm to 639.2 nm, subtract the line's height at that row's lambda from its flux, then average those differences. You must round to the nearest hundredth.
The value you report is 0.25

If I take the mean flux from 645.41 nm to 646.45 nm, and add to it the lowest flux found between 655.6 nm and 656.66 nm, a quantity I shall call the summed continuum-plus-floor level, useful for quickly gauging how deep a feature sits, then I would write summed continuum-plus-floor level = 8.4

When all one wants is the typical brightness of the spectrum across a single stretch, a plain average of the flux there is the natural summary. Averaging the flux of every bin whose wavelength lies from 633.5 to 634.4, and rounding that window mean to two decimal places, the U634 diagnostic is 4.74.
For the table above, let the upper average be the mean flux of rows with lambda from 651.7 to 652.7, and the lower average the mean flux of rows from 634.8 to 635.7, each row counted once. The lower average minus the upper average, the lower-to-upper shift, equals -0.25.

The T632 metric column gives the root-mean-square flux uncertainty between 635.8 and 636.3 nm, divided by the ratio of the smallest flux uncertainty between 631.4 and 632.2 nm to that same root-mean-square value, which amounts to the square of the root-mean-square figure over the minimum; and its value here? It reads 0.65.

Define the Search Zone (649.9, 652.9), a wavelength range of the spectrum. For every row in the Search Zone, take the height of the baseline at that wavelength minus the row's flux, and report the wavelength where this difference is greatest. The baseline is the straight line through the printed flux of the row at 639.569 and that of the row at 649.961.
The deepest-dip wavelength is 650.411 nm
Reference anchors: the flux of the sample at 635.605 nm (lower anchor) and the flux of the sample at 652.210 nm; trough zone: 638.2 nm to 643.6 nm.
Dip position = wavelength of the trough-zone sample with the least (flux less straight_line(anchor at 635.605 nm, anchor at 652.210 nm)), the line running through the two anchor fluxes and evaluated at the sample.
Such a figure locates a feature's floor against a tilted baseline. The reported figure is 641.487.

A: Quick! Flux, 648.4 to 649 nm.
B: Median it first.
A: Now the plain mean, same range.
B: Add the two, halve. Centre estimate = 4.78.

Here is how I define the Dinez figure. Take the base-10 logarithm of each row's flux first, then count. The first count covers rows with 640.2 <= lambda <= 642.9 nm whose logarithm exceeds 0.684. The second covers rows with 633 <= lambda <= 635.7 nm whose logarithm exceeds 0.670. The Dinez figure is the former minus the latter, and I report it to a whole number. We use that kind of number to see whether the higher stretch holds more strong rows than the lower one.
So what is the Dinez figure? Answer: 0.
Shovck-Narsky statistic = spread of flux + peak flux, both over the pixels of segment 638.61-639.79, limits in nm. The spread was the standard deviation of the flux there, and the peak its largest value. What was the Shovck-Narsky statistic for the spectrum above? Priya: 5.6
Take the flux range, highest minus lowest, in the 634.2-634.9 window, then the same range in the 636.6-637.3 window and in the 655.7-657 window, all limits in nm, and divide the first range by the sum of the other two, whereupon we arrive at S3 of 0.7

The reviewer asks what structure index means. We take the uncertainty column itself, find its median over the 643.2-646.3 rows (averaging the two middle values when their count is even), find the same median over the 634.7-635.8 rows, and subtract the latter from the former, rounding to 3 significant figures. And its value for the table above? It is -0.0400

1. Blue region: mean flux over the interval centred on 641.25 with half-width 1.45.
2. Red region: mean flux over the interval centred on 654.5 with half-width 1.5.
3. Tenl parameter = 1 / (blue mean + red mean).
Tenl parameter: 0.107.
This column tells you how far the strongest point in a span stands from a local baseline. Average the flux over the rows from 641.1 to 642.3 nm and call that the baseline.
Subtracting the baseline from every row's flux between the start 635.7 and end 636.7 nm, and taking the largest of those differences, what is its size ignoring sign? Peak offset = 0.0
